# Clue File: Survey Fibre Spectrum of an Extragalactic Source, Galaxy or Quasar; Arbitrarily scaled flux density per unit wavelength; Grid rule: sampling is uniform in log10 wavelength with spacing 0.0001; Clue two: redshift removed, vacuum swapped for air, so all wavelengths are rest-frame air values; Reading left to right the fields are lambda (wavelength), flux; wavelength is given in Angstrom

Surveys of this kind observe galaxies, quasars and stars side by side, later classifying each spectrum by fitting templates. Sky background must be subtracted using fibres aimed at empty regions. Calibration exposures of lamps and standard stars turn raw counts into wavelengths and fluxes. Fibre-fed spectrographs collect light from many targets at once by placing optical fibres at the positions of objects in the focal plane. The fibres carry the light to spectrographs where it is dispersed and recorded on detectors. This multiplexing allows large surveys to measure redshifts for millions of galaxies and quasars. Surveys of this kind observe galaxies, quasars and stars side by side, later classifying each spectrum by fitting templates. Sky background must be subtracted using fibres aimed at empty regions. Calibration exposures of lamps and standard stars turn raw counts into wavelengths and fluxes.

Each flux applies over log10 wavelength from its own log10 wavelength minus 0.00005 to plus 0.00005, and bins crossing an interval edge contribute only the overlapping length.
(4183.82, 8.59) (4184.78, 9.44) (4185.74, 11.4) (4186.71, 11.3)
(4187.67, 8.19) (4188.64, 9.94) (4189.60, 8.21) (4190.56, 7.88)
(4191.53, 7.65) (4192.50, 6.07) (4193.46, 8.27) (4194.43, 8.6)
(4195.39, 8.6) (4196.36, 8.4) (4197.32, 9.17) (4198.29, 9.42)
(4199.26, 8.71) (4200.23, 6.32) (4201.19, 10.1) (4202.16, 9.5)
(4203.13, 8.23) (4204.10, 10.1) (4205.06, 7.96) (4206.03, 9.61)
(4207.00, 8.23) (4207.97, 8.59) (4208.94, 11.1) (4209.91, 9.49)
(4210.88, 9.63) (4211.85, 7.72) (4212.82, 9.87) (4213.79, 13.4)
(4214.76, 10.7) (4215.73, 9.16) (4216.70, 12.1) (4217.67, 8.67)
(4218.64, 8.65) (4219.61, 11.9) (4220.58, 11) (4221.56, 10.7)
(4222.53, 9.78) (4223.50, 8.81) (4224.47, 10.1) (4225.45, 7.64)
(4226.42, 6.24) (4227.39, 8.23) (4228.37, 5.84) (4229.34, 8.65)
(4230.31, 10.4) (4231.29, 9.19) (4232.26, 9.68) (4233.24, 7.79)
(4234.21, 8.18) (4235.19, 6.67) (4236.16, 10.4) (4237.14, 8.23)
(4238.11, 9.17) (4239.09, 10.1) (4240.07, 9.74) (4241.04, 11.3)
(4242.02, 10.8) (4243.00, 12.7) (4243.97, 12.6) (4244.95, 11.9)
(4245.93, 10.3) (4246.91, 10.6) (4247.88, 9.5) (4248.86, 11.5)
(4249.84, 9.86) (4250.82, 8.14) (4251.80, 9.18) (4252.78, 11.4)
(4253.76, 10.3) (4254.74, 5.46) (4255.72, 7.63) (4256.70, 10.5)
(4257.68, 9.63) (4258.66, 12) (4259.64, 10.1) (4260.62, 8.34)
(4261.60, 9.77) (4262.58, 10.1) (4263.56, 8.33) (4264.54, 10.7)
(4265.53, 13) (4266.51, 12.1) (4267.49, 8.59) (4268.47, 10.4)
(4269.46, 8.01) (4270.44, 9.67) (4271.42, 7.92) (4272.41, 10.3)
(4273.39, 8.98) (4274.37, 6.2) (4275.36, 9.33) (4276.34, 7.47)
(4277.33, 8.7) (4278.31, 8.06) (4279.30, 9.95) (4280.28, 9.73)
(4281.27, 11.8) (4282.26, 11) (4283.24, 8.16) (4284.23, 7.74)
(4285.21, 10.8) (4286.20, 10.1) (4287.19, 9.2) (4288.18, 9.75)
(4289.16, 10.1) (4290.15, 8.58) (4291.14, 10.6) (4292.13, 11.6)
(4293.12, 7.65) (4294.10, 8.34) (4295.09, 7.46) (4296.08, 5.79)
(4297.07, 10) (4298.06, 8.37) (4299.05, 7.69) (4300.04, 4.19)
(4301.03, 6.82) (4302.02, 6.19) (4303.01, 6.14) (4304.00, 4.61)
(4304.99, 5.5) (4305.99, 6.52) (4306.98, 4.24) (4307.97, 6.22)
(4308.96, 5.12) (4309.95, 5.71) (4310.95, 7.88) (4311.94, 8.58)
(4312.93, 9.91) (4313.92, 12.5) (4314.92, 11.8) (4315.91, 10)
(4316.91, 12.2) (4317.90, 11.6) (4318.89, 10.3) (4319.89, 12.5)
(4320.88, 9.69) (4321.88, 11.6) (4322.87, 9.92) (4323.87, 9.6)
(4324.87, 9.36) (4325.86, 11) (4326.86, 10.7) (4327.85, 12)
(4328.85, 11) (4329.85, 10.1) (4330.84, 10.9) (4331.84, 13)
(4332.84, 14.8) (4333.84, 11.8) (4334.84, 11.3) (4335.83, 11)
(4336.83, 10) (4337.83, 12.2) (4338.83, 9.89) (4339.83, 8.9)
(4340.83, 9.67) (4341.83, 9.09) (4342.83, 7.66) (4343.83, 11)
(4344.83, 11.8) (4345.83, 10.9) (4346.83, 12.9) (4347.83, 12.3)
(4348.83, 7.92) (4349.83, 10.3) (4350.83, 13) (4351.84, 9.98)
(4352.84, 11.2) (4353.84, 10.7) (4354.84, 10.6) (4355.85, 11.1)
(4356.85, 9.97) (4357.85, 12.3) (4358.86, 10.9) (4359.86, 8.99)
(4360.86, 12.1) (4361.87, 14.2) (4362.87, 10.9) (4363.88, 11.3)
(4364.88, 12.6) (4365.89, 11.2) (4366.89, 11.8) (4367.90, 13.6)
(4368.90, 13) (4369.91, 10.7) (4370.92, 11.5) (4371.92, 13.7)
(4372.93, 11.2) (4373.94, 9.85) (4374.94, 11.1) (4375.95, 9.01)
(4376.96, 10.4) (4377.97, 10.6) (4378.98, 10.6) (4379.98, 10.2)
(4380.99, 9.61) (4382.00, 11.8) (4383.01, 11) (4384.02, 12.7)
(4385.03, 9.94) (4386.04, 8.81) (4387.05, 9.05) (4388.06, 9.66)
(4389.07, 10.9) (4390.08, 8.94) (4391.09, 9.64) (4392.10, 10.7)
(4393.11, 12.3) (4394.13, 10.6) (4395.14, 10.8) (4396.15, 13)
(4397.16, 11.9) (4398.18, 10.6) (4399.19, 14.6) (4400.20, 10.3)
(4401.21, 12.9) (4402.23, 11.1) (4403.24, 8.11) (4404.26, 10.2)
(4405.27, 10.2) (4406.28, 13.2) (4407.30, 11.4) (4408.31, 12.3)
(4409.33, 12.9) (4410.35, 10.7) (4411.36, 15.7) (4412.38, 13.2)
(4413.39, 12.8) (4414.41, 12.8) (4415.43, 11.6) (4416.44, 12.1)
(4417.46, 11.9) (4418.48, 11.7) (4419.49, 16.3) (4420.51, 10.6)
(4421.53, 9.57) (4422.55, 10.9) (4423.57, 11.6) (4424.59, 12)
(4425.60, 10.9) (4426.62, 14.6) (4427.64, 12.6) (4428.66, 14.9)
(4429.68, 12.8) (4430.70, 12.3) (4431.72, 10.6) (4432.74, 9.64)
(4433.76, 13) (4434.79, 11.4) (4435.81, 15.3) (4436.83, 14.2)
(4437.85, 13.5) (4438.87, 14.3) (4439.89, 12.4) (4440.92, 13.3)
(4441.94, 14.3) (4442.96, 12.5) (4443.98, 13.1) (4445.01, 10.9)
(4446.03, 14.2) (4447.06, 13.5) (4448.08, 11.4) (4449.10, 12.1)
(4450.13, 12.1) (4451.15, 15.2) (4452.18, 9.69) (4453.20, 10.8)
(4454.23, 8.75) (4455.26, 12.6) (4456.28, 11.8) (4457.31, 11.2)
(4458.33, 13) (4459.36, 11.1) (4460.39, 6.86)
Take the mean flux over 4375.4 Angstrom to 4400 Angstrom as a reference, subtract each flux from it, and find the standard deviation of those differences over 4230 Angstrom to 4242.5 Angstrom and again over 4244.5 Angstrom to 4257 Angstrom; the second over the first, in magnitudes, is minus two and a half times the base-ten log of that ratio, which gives -0.32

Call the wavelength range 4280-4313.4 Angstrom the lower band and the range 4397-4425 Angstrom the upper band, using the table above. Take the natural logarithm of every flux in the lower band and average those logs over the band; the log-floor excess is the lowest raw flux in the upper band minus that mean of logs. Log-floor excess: 6.1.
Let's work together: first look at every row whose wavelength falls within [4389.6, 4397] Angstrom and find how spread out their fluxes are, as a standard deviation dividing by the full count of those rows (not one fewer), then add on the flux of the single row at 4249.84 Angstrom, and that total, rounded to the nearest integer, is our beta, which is 11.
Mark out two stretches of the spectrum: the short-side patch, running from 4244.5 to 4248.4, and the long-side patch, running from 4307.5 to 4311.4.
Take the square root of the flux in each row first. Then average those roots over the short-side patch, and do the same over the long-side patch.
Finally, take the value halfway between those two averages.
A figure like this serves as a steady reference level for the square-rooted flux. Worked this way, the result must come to 2.87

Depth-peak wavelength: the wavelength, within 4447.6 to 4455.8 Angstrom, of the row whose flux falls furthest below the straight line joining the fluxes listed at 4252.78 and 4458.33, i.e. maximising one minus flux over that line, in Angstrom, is 4454.23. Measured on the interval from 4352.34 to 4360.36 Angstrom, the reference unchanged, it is 4359.86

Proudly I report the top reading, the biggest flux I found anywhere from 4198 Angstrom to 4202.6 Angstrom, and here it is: 10.1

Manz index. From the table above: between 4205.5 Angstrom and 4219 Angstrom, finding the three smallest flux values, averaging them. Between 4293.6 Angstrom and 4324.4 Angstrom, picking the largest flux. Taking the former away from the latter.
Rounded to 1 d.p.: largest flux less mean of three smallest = 4.3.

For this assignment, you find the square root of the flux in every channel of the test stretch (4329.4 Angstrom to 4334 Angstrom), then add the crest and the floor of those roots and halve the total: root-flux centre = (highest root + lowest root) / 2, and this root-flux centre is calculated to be 3.5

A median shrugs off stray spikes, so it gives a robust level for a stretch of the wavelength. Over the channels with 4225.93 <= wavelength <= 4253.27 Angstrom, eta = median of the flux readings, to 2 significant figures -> 9.7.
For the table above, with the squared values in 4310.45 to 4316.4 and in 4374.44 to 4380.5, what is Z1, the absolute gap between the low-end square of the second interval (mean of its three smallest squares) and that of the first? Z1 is 20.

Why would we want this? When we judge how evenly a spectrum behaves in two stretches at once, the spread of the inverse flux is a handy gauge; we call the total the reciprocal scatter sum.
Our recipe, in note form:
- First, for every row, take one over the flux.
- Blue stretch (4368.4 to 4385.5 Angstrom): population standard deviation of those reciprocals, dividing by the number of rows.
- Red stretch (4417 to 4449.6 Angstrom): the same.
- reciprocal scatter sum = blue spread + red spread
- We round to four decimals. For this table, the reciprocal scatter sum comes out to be 0.0202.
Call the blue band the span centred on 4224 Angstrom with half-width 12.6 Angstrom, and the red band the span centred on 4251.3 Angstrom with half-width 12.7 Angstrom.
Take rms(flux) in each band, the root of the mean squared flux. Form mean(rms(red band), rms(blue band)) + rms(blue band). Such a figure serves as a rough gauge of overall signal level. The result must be 19.28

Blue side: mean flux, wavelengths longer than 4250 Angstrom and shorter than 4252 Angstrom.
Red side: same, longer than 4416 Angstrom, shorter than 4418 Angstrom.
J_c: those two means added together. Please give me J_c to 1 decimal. 20.7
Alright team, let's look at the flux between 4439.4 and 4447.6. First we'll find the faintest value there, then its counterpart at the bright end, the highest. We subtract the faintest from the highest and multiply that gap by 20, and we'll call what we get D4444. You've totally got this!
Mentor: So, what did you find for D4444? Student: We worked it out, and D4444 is 68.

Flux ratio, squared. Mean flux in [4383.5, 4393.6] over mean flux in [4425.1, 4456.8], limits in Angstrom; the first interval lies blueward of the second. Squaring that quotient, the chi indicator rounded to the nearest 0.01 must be 0.67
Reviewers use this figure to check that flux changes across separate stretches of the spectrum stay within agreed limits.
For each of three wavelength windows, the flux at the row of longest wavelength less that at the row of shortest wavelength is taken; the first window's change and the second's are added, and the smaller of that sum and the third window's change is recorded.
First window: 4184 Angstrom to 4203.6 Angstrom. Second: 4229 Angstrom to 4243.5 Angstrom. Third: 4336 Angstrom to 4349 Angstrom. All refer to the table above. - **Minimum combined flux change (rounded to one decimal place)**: -2.1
